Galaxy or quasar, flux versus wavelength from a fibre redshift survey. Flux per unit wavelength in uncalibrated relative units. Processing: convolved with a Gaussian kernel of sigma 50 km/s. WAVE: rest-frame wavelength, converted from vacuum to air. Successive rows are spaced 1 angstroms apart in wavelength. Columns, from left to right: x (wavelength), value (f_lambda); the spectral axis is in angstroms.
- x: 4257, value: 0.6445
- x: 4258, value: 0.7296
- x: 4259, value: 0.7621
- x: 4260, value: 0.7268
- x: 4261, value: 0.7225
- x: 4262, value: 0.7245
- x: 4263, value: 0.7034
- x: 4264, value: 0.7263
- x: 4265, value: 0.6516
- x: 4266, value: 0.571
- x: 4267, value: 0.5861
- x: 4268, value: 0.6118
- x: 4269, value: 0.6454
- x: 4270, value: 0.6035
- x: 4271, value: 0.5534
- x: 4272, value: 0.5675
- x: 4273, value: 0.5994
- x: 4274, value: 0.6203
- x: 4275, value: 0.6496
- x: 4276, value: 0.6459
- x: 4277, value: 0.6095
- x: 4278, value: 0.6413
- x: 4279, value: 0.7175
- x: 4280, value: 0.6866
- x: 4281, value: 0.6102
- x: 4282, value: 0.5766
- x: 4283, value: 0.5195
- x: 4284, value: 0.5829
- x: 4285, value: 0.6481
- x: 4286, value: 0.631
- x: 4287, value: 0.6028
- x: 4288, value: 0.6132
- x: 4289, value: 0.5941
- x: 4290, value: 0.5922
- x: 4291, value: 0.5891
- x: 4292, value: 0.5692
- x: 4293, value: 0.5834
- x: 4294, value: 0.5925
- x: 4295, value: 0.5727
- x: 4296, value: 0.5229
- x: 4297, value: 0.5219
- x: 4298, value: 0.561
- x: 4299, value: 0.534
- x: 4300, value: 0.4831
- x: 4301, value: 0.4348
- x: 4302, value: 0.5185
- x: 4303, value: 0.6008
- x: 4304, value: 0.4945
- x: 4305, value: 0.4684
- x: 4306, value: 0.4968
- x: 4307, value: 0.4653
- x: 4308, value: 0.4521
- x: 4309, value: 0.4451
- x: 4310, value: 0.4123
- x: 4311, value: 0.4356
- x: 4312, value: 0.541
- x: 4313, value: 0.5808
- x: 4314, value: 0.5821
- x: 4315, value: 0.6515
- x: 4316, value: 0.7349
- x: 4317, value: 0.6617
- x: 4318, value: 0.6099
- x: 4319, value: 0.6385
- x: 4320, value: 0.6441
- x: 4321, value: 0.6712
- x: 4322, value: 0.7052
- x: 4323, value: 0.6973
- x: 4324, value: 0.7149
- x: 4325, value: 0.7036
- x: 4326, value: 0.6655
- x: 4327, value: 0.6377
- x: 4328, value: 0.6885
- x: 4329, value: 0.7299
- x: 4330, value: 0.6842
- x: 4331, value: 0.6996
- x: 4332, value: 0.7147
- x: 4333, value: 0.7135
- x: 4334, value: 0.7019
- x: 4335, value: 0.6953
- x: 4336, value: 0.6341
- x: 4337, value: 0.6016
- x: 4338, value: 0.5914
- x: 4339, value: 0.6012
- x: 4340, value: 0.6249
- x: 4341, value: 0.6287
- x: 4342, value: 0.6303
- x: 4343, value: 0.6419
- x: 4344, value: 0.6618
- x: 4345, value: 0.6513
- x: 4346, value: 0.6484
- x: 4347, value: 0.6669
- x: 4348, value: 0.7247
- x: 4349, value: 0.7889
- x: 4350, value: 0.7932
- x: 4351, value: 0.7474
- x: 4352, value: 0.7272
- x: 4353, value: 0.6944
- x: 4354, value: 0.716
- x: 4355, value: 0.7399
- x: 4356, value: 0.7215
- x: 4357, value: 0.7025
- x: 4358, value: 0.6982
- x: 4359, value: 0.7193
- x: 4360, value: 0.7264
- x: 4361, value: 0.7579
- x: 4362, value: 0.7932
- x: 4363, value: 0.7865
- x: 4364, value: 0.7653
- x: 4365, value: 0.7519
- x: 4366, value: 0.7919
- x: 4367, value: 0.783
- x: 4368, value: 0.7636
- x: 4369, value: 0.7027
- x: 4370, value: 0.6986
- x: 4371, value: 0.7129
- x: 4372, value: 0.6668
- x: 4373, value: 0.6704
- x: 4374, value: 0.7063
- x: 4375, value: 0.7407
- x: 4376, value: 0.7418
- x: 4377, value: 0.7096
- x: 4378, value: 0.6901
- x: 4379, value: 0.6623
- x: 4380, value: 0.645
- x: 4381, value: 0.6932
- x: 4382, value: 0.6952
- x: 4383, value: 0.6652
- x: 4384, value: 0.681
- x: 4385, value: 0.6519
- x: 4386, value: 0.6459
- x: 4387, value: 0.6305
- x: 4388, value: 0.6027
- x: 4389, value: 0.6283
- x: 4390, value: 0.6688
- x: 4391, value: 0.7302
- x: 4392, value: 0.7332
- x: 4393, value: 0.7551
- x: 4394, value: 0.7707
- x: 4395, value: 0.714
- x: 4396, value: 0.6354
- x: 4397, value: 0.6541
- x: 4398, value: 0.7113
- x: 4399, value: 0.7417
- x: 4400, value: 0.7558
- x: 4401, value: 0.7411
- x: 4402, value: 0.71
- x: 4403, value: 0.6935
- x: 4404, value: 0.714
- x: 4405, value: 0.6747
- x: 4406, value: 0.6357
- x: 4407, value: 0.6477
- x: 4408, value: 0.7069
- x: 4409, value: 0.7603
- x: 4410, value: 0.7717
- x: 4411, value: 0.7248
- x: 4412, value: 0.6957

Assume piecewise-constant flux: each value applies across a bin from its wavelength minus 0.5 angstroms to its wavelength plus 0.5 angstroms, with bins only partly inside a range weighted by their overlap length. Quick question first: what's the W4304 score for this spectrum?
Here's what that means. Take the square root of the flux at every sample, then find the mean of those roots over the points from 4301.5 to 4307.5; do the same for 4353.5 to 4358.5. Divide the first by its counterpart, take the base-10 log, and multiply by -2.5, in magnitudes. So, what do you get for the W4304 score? 0.19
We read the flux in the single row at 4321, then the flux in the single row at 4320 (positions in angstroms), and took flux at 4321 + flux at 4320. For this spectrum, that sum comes 1.32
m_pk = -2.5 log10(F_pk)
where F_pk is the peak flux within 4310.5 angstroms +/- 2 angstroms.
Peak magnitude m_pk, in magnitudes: 0.67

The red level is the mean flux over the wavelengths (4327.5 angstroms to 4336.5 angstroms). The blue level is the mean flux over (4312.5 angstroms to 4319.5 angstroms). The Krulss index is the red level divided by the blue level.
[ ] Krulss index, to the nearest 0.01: 1.09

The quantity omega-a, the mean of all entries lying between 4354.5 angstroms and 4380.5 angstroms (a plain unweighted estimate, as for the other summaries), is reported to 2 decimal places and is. 0.72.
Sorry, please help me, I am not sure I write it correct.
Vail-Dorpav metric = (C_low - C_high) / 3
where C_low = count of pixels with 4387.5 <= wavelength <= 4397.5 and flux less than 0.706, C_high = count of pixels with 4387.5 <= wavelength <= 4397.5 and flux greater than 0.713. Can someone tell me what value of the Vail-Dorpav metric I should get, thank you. 0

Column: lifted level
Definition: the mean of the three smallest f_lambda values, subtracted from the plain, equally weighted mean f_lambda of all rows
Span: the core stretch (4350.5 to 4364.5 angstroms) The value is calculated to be 0.037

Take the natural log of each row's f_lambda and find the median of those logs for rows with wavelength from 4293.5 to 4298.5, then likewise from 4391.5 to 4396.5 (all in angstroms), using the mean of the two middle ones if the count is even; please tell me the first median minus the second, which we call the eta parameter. -0.27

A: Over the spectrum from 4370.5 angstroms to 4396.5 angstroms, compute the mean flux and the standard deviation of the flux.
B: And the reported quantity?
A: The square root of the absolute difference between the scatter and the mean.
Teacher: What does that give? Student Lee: 0.802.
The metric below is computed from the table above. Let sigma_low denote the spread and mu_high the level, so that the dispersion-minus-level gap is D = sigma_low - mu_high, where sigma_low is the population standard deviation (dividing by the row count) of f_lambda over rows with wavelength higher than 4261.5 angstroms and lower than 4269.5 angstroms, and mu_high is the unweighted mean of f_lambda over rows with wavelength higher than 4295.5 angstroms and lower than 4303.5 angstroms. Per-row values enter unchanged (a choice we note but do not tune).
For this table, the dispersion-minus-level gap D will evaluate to -0.47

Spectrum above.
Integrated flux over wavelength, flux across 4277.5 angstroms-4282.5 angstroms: 3.23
